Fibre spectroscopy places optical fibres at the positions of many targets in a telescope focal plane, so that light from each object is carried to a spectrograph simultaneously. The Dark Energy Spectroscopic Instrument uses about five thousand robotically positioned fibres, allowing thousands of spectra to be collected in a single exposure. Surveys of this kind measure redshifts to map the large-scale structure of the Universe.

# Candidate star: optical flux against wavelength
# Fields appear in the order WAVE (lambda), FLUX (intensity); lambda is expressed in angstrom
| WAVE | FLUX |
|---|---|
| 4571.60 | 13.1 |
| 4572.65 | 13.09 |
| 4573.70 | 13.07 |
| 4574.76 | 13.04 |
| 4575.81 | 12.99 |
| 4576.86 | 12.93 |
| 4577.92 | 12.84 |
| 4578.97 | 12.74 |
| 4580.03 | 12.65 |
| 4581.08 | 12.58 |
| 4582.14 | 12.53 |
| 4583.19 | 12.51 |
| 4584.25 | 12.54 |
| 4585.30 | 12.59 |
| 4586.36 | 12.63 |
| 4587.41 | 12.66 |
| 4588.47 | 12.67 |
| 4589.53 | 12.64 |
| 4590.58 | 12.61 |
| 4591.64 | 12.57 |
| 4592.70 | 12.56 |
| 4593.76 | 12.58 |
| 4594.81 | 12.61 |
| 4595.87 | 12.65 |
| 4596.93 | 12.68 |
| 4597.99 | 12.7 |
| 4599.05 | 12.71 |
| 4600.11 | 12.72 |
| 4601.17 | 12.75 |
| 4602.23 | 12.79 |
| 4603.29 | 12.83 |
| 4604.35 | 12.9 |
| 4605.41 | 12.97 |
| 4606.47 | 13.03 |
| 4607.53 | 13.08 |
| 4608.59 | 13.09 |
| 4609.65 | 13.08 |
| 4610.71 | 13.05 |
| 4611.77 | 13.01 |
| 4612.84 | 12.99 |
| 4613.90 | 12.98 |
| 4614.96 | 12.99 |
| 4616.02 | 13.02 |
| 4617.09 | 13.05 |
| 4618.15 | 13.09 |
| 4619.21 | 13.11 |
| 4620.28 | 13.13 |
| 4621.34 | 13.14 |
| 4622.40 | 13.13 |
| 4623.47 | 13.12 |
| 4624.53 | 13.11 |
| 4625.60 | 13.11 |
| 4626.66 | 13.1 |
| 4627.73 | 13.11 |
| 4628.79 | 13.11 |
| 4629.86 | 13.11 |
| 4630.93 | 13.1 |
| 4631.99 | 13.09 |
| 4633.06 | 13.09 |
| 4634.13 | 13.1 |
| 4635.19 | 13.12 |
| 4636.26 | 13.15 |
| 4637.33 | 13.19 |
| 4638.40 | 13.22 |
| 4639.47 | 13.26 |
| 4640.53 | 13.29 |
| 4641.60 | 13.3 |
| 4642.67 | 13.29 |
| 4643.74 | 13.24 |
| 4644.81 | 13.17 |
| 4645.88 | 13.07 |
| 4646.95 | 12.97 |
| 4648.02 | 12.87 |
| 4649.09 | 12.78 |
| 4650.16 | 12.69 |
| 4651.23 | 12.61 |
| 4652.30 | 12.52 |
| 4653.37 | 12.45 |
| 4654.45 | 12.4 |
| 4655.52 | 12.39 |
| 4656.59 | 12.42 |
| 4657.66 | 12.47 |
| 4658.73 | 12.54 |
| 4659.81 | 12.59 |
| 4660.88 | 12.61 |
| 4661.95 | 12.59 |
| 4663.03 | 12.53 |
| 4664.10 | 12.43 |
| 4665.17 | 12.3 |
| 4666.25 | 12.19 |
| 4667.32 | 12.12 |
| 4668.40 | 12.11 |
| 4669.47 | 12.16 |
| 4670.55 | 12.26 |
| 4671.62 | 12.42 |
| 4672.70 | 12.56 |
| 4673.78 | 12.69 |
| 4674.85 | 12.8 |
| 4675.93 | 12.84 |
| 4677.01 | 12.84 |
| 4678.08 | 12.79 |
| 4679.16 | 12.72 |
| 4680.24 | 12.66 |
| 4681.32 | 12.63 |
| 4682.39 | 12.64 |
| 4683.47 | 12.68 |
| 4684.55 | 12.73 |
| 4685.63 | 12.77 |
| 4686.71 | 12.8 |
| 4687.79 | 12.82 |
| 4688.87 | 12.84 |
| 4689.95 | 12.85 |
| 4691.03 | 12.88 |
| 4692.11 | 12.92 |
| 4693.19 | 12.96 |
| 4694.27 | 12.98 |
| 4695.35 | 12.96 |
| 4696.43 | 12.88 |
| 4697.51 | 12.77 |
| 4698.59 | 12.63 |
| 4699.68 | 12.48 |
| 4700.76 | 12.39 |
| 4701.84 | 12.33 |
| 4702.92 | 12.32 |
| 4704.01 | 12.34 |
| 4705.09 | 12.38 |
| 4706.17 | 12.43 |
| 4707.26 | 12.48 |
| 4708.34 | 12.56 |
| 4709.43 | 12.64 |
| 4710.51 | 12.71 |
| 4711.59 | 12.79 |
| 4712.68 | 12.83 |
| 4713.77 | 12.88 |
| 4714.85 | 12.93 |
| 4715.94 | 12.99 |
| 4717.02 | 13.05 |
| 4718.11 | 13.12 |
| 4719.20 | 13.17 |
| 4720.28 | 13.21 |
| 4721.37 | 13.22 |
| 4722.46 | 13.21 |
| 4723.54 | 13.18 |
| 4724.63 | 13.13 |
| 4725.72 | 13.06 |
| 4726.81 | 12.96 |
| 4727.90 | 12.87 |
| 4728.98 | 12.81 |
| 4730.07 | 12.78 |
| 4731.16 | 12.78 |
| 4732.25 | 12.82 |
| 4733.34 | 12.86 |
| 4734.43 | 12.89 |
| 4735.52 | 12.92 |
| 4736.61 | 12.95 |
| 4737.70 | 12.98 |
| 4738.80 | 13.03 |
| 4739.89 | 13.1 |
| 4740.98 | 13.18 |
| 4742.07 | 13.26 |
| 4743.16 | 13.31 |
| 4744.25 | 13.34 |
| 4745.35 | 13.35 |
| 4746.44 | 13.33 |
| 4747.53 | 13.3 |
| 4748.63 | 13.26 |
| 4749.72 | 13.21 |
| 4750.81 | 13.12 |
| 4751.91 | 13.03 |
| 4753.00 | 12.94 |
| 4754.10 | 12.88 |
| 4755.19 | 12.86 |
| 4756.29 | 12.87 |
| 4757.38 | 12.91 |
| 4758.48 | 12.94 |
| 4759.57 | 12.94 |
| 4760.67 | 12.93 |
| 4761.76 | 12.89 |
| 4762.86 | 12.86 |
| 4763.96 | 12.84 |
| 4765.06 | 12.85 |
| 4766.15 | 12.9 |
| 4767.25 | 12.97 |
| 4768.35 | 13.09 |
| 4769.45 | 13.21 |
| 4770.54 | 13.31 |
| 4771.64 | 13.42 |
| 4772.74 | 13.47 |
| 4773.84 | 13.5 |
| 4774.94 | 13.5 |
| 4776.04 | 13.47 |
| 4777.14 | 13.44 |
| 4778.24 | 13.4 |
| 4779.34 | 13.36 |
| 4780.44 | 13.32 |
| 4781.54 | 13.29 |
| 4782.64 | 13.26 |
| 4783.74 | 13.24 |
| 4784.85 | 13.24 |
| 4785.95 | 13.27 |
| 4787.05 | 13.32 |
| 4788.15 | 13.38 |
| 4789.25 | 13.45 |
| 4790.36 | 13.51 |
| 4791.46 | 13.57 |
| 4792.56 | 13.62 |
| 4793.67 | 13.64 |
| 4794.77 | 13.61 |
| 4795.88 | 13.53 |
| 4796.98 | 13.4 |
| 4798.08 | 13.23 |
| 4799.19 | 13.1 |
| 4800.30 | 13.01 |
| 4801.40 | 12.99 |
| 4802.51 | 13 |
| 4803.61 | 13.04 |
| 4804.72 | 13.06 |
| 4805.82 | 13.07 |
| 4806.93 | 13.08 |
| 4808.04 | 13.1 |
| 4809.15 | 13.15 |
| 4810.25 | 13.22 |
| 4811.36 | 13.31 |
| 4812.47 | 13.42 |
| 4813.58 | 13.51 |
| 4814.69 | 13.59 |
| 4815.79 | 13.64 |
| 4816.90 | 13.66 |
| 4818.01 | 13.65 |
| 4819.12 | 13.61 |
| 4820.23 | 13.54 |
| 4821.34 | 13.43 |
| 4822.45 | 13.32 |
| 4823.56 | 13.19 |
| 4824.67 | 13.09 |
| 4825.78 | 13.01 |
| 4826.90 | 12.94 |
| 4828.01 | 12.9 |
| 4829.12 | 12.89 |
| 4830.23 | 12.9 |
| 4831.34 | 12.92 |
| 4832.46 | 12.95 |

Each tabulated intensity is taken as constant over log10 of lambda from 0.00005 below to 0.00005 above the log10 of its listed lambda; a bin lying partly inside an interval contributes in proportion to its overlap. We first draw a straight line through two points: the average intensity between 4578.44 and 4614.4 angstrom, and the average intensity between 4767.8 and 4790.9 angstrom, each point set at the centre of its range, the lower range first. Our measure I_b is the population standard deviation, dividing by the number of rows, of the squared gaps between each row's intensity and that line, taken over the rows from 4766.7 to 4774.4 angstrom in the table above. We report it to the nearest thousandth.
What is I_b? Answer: 0.038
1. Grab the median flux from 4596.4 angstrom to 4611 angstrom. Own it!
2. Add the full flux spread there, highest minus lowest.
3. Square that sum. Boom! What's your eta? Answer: 176.2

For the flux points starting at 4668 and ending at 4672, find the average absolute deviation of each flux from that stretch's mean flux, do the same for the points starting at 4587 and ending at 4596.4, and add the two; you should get 0.14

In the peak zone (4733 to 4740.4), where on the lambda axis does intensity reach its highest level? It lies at 4739.89 angstrom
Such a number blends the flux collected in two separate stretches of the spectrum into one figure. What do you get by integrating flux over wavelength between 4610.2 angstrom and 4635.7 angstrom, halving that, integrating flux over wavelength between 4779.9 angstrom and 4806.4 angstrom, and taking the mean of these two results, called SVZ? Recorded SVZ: 260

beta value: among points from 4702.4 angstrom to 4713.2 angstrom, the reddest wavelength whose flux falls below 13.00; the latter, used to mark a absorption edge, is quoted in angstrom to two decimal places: 4712.68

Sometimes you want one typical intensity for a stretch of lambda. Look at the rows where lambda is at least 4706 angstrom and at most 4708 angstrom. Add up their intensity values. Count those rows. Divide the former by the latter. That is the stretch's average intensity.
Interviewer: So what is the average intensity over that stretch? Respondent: 12.5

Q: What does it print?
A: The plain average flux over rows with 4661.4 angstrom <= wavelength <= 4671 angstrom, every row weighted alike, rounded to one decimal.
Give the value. 12.3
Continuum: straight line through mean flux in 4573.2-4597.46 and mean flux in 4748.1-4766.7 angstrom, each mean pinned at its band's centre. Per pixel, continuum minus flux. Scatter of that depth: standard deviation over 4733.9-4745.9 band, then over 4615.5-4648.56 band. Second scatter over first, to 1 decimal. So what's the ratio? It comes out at 0.5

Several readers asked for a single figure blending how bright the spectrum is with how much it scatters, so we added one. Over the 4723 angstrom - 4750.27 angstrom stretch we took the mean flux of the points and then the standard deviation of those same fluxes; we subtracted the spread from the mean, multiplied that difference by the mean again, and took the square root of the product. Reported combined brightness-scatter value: 13.0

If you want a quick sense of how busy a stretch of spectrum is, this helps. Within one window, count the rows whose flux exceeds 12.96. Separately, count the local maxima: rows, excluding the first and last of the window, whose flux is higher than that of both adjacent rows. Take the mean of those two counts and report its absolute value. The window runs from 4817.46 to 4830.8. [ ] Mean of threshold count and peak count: 4.0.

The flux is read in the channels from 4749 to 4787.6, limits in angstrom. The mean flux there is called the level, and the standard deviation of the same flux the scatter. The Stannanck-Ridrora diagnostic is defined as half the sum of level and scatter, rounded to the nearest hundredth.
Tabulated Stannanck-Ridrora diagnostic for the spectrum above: 6.69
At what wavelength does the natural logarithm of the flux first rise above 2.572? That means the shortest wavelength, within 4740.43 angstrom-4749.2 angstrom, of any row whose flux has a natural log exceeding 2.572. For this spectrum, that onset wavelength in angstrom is 4740.98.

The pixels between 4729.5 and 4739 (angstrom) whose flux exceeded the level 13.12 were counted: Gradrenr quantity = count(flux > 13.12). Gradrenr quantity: 0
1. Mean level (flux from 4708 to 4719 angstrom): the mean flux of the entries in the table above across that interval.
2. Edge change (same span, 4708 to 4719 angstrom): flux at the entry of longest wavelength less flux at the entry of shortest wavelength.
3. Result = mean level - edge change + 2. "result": 14.3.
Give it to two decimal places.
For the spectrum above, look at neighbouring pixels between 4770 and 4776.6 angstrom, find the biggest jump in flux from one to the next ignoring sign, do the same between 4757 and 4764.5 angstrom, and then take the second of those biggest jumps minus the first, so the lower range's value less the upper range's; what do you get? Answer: -0.07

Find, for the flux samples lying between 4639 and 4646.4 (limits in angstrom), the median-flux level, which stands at 13.26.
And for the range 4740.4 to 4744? 13.26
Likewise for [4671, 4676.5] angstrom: 12.69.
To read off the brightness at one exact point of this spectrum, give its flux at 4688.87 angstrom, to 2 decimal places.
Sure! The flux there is 12.84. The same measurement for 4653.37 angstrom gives 12.45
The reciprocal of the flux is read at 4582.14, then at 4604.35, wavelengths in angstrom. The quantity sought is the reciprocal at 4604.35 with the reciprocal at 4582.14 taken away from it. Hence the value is -0.0023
